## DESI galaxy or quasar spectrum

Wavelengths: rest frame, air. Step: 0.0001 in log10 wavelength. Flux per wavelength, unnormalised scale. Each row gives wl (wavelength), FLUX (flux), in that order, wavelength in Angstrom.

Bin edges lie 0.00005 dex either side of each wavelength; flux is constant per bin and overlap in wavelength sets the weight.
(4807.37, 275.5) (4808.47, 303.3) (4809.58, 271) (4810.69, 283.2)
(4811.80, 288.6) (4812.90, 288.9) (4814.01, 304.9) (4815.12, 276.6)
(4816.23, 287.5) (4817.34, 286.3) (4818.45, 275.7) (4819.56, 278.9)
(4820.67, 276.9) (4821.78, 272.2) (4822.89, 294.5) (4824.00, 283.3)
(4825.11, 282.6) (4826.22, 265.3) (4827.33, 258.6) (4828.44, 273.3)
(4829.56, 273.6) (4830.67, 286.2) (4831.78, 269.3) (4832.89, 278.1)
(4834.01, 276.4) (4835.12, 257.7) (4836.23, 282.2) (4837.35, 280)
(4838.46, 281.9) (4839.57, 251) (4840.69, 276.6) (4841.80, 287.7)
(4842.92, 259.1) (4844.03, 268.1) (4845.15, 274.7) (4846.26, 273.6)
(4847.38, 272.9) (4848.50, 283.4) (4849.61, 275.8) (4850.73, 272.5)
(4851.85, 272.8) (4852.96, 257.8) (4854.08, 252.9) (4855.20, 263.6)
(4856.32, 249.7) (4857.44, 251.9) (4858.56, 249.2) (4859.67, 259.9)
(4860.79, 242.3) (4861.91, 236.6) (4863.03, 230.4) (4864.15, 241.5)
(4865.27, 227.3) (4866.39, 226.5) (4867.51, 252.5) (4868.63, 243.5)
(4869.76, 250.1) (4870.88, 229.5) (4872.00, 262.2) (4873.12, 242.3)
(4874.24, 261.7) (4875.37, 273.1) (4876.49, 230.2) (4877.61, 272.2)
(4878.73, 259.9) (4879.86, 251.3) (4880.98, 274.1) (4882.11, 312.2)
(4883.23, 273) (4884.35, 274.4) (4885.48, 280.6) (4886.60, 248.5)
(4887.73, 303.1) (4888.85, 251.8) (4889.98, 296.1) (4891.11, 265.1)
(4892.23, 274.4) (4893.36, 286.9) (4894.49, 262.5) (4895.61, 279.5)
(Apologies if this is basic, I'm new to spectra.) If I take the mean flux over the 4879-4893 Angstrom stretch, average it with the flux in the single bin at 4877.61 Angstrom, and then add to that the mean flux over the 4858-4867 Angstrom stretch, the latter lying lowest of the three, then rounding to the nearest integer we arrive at 513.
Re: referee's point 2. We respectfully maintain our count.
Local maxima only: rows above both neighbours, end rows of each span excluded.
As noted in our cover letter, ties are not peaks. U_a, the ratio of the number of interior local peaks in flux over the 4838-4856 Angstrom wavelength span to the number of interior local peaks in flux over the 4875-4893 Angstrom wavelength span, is 0.80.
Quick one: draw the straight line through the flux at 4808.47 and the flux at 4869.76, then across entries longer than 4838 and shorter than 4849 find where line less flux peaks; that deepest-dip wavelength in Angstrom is 4839.57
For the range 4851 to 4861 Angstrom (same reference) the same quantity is 4860.79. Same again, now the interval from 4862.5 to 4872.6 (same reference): 4865.27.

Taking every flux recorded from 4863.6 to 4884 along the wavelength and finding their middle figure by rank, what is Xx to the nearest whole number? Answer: 252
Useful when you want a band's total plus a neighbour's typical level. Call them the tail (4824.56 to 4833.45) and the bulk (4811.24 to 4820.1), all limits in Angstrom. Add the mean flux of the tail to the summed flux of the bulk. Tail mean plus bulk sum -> 2561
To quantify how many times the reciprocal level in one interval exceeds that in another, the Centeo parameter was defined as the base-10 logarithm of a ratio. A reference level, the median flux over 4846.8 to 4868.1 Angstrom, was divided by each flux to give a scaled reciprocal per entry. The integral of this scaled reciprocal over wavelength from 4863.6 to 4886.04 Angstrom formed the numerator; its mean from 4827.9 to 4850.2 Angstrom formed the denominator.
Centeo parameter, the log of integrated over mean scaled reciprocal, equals 1.382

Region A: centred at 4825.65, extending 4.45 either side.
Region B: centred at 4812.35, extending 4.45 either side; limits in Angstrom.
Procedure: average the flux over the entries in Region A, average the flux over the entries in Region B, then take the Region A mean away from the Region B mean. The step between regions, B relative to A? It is 13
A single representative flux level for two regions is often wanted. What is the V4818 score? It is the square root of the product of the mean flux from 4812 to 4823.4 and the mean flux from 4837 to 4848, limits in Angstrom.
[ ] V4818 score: 278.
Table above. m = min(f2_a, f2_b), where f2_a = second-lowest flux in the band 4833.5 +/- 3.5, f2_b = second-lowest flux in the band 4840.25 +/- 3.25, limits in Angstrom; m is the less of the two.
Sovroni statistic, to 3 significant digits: 259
